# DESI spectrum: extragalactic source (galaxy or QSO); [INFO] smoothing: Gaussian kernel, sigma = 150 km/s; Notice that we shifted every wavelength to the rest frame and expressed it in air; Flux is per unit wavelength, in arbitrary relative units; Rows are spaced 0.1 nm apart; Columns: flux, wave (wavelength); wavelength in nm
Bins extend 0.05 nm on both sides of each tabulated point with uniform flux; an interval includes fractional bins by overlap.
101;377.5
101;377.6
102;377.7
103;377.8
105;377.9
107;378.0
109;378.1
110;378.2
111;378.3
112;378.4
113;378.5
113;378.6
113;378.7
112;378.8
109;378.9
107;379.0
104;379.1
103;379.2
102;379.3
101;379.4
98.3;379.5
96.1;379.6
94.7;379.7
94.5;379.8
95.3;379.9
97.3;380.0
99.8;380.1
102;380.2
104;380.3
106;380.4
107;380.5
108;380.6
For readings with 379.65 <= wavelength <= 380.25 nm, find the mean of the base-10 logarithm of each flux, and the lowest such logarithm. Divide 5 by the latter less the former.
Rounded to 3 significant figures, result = -405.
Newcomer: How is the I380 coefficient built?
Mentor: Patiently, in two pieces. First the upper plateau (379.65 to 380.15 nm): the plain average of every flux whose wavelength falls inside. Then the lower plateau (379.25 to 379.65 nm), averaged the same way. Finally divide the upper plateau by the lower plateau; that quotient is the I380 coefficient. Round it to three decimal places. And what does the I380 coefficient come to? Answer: 0.970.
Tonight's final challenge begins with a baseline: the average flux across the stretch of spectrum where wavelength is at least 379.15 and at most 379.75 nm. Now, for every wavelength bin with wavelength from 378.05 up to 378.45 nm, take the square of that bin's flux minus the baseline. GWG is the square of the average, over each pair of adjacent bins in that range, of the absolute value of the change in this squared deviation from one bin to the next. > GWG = 512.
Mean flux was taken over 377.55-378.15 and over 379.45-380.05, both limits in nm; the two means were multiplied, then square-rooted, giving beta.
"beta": 100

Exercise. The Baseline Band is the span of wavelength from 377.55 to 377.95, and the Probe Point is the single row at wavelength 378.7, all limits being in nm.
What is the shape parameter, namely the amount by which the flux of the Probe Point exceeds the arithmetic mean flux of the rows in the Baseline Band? 10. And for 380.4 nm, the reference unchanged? 3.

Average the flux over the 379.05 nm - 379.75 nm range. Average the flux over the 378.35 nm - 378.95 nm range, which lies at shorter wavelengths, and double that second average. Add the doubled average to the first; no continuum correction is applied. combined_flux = 324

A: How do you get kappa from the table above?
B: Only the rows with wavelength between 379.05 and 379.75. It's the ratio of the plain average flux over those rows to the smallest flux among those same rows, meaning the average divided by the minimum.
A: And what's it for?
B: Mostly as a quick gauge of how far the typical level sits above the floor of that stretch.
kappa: 1.05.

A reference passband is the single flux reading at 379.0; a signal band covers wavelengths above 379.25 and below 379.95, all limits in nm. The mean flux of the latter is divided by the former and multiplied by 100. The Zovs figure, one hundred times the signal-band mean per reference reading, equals 91.0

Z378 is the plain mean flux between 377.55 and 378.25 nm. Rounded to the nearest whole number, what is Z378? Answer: 105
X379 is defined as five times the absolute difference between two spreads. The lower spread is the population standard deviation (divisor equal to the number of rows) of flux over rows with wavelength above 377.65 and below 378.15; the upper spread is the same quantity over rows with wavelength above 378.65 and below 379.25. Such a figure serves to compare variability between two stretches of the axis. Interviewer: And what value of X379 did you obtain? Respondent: 5.9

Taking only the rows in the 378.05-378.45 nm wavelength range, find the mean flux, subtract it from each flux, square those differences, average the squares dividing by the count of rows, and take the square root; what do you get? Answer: 1.1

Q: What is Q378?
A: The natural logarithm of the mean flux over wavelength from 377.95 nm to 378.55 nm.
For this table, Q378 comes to 4.70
